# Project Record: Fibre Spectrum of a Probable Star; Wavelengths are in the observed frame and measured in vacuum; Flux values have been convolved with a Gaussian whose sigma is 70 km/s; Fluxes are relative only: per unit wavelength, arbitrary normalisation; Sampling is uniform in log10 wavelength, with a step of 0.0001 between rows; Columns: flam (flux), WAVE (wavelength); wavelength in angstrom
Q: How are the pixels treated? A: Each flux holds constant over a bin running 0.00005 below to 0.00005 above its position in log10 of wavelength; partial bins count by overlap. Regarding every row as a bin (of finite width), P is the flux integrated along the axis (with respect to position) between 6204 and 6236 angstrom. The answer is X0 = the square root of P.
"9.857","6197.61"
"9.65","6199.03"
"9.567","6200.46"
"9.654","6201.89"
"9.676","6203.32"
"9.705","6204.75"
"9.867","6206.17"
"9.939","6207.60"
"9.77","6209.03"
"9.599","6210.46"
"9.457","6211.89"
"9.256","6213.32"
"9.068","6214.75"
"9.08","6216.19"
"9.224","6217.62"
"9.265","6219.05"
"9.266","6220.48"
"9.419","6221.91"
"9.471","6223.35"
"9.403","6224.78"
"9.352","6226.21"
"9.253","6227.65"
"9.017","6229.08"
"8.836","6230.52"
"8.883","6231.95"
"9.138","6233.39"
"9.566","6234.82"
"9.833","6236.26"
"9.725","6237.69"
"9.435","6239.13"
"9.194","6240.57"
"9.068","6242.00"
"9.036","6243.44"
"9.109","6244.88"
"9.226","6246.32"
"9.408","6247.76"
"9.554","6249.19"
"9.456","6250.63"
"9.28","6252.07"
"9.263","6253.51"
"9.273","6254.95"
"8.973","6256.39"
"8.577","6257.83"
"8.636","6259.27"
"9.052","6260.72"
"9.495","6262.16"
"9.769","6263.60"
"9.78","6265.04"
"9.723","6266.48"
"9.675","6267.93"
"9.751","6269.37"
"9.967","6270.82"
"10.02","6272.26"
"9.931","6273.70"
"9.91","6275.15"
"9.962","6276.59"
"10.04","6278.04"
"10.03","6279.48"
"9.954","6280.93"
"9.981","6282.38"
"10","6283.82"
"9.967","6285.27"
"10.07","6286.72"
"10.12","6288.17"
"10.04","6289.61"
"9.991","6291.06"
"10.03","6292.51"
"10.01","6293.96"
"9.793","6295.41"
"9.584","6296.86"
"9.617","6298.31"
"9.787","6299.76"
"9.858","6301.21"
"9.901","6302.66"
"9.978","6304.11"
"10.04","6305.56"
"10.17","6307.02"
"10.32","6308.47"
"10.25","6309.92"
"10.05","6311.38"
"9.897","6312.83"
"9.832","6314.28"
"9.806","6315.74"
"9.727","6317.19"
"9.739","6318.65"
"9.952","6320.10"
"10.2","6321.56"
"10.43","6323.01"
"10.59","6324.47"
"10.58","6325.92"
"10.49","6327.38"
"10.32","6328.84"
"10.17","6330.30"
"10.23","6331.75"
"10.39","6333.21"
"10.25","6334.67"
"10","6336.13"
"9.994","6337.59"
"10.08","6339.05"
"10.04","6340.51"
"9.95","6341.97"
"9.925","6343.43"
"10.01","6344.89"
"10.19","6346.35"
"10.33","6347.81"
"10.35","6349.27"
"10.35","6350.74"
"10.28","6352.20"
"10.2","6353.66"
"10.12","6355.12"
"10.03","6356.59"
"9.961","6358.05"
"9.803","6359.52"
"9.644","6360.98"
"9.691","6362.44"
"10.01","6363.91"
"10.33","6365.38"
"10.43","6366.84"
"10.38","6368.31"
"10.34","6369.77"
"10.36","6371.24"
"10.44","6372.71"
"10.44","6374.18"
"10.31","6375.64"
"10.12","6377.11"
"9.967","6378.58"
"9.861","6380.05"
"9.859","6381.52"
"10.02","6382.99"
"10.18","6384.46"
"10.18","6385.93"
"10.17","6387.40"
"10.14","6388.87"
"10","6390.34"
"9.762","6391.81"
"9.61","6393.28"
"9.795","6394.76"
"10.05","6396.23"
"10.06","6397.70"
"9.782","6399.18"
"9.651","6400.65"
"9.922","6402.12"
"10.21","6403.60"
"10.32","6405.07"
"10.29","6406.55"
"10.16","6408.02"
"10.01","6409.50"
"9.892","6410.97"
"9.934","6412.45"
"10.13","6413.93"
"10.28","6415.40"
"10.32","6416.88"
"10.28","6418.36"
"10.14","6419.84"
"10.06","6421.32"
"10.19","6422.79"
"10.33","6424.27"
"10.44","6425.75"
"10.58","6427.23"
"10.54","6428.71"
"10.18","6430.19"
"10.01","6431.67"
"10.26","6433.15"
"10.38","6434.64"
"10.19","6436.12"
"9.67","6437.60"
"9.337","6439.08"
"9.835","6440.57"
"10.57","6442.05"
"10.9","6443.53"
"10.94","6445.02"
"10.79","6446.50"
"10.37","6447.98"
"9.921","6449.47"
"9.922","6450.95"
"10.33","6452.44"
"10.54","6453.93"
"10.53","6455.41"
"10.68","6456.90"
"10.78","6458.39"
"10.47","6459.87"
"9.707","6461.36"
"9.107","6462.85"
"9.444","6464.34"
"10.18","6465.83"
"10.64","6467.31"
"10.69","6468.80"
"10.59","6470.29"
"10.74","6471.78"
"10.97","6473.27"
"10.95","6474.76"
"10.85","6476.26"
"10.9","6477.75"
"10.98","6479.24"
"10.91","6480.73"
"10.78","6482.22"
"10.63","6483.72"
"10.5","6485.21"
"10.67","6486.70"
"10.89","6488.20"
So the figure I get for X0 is 17.3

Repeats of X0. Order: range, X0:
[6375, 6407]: 17.9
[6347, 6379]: 18.0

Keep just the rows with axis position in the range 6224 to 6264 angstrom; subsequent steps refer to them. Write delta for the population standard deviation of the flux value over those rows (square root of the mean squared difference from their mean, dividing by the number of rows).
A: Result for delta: 0.31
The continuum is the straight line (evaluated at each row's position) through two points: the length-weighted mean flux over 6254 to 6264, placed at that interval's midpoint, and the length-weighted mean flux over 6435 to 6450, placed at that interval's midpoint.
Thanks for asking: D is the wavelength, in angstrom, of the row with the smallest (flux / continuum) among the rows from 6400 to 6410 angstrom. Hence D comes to 6400.65 angstrom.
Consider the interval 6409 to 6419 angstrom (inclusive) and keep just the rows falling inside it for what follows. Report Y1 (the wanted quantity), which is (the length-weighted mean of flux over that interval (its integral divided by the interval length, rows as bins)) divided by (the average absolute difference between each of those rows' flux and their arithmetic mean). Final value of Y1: 67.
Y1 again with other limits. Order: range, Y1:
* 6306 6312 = 116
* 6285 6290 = 220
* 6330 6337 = 104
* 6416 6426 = 98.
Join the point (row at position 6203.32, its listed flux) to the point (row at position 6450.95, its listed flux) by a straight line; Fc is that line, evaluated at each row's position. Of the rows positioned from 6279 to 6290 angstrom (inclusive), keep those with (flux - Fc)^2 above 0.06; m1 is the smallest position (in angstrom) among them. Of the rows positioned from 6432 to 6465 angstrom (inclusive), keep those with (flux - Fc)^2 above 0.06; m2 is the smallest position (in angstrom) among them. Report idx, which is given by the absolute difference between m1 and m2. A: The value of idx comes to 153.7 angstrom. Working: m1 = 6279.48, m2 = 6433.15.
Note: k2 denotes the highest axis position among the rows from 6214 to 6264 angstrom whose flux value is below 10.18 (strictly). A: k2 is 6263.60 angstrom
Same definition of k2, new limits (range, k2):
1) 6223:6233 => 6231.95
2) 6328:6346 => 6344.89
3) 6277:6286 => 6285.27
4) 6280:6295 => 6293.96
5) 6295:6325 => 6320.10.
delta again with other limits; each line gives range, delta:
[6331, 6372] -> 0.21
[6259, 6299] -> 0.32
